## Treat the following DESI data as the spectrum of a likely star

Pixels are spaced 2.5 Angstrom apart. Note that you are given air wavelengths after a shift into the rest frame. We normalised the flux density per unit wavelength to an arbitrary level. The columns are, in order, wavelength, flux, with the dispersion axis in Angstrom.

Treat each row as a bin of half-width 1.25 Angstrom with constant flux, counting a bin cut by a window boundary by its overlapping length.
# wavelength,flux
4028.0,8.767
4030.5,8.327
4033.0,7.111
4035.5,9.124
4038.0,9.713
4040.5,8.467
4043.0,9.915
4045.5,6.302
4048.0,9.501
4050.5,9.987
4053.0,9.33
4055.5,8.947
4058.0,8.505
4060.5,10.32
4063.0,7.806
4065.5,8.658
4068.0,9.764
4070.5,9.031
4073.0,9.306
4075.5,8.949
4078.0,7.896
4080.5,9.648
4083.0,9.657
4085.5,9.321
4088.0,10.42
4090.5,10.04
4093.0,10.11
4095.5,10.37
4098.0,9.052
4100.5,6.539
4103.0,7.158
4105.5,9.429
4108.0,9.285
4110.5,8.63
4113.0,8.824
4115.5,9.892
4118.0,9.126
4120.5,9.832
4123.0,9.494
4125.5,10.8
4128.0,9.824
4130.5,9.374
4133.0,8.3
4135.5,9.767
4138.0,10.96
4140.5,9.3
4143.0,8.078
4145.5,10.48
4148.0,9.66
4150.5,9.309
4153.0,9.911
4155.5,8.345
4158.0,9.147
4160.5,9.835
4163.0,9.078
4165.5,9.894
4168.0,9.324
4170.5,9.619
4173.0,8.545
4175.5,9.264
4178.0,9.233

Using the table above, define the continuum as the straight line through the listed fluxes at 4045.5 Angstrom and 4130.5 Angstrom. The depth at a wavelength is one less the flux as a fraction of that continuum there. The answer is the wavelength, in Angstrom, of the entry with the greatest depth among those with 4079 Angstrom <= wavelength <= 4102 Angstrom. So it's 4100.5 Angstrom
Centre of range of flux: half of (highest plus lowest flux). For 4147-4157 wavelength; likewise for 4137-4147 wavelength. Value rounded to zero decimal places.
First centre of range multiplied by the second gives 87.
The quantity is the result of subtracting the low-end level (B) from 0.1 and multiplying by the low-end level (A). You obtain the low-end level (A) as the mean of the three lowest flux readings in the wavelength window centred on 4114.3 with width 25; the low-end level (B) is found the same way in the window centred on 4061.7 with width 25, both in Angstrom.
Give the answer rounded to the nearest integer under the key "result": -67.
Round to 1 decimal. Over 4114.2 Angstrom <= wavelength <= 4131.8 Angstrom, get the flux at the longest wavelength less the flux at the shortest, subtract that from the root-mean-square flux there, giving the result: 10.3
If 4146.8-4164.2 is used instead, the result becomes 9.9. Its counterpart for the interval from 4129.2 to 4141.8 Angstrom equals 9.7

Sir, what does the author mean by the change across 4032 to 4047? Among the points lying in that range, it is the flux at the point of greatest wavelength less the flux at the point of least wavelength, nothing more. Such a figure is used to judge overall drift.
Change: -0.8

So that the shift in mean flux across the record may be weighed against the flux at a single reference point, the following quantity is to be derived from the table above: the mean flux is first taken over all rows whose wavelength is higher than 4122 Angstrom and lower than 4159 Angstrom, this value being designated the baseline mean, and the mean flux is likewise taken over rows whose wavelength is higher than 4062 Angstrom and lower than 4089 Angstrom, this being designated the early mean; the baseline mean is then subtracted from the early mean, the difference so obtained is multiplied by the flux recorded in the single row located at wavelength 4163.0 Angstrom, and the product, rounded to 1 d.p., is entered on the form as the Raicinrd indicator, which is -3.5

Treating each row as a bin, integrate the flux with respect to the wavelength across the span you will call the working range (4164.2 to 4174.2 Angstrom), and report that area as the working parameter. 93.5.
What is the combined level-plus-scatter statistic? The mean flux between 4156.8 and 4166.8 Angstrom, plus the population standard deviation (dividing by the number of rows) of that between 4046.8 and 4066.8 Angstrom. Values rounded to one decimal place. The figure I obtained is 10.3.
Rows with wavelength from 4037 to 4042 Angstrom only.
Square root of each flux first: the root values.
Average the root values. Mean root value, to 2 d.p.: 3.01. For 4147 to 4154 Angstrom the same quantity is 3.10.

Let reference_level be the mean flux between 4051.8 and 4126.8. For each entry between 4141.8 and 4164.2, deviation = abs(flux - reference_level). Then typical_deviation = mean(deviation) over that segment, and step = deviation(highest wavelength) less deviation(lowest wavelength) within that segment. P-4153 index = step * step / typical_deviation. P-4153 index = 1.7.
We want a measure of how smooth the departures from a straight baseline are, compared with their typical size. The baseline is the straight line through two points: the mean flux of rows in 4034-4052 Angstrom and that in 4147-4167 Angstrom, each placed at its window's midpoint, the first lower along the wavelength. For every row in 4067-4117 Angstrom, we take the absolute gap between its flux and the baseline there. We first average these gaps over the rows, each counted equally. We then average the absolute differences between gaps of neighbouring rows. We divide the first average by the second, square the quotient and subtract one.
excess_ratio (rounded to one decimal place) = 0.4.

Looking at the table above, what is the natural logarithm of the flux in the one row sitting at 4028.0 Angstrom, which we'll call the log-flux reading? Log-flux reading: 2.17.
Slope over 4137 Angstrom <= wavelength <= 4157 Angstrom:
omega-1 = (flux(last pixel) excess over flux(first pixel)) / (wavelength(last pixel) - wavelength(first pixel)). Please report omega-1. -0.15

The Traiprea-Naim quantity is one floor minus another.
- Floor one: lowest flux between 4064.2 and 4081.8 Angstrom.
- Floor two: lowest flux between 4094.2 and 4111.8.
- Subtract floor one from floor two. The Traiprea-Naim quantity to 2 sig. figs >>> -1.4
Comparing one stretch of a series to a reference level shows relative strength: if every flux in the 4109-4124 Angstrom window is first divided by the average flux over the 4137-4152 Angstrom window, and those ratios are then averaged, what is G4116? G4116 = 0.97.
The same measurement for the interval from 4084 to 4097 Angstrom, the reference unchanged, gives 1.04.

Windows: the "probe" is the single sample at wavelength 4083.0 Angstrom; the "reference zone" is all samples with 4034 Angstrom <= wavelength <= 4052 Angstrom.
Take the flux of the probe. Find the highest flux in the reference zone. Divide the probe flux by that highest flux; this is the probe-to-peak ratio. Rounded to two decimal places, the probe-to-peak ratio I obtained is 0.97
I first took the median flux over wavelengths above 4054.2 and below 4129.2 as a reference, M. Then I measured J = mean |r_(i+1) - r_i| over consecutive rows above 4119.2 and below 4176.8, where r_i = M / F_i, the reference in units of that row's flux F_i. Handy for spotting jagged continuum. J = 0.10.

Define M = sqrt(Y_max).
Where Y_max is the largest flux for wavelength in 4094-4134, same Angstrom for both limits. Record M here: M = 3.29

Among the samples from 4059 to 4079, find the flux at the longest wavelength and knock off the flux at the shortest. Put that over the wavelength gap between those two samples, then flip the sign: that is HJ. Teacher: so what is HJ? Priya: 0.14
